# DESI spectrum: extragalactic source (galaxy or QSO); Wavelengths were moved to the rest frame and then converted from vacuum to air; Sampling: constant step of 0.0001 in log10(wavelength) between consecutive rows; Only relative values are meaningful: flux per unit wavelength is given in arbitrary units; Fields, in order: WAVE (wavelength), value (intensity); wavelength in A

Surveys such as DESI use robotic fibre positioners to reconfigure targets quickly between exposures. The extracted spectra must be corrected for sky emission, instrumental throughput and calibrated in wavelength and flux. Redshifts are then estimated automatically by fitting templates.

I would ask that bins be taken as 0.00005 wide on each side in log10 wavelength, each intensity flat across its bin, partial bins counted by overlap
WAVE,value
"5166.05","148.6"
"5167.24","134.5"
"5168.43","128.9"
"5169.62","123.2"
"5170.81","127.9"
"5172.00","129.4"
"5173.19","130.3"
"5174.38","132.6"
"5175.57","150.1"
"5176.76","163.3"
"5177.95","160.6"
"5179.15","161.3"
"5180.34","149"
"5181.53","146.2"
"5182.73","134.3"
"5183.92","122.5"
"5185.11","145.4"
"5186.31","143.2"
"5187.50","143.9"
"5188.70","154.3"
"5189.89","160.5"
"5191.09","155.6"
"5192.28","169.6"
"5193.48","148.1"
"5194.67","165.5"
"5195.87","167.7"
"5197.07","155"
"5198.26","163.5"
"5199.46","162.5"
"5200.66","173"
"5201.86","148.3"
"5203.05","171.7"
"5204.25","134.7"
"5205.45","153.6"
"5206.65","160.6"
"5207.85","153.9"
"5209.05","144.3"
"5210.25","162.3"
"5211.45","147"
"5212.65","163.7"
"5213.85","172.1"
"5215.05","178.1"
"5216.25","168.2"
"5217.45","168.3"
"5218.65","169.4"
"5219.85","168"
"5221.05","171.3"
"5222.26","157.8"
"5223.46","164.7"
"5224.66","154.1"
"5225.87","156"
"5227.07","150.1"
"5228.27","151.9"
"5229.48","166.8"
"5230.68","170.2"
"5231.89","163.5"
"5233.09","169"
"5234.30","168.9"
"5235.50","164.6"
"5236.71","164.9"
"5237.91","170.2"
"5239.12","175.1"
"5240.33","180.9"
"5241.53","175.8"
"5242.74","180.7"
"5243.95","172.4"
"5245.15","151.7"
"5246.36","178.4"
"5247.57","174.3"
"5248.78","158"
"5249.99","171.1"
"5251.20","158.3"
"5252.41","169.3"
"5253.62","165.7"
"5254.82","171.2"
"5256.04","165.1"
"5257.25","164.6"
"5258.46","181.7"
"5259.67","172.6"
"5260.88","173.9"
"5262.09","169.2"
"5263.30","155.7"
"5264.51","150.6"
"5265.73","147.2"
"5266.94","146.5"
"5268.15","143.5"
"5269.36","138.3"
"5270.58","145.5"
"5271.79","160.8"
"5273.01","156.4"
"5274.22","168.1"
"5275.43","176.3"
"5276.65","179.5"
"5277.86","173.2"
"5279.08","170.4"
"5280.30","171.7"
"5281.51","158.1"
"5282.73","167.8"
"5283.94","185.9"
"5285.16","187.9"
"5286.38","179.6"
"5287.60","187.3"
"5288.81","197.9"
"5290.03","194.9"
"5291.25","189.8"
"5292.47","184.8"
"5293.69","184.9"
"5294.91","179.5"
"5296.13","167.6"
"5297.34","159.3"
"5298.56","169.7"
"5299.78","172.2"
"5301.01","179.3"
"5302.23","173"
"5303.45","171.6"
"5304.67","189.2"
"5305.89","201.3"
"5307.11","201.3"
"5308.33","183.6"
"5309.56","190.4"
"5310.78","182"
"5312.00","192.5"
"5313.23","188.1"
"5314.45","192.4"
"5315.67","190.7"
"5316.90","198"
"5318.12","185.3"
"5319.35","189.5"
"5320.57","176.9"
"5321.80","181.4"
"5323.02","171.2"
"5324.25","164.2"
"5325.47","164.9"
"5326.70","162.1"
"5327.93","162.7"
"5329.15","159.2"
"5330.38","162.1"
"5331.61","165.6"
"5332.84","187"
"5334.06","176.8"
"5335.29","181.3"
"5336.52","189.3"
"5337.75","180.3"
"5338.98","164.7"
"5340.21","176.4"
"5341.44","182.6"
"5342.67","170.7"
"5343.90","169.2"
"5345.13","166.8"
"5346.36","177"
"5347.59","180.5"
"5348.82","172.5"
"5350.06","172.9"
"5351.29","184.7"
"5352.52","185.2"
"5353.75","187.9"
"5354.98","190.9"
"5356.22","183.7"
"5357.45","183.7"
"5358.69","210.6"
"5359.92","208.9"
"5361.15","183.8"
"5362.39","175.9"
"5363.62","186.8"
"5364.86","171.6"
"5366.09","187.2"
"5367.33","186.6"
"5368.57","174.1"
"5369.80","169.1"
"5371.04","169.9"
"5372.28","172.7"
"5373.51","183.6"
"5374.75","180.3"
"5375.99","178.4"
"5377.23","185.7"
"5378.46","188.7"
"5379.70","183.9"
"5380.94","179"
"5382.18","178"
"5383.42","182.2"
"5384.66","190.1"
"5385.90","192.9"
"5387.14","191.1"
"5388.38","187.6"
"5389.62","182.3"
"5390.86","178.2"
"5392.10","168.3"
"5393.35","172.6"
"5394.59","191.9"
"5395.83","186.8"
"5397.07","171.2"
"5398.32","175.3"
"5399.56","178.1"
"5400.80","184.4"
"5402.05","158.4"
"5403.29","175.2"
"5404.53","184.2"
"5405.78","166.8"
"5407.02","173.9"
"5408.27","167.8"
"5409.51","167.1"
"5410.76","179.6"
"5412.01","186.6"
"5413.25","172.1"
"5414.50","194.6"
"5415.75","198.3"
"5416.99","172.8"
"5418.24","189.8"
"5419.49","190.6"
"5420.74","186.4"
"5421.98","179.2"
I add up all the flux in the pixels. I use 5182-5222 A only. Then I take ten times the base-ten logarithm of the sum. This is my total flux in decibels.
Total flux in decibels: 37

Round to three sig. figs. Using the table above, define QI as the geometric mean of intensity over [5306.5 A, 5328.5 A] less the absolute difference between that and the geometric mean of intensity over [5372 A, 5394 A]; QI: 181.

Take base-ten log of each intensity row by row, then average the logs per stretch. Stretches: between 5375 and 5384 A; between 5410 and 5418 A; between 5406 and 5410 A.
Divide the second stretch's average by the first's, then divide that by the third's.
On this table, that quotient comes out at 0.449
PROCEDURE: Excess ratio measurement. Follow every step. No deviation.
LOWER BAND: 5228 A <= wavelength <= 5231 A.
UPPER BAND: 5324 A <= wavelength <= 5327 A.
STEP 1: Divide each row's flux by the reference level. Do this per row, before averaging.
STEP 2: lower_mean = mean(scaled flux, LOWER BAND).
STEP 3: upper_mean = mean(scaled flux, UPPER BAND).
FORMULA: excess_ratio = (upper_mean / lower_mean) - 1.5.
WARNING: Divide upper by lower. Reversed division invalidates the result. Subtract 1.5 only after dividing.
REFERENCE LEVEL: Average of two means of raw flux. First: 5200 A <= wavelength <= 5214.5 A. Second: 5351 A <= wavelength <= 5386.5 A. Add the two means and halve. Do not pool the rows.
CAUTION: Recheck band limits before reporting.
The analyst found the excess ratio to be -0.50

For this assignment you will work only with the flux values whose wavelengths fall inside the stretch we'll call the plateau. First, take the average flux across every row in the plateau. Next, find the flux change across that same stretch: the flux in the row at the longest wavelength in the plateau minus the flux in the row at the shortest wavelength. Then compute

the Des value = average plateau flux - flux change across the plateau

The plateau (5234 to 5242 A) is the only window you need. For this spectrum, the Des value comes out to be 165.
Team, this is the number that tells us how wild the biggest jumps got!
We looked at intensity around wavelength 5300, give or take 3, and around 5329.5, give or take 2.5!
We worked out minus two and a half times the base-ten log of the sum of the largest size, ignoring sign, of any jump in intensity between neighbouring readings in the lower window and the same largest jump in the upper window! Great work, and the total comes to -2.9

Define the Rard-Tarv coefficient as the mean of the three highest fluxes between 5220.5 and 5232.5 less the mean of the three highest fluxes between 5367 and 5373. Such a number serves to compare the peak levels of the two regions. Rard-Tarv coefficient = -8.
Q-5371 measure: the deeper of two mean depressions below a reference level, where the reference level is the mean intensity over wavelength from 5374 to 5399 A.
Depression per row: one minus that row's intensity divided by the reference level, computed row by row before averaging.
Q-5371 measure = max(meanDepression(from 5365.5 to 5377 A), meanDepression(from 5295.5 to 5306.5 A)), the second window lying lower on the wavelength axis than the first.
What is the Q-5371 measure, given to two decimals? 0.03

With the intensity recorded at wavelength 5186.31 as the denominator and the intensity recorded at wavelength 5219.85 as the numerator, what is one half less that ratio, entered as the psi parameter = -0.673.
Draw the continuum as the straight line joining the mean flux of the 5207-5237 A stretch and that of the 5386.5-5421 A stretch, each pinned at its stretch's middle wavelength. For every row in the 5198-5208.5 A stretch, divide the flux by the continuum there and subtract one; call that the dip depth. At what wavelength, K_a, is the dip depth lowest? 5204.25 A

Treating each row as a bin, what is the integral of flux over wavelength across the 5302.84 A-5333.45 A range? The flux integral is 5526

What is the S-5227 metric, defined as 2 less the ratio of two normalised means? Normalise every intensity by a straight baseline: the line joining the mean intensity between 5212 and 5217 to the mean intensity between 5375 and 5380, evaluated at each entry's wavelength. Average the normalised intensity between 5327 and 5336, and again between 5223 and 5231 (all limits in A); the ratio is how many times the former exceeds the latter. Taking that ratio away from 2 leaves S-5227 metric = 0.98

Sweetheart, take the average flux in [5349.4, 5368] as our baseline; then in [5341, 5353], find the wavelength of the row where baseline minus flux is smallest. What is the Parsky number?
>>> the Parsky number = 5352.52 A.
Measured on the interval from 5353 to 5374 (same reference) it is 5358.69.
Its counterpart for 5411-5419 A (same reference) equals 5415.75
